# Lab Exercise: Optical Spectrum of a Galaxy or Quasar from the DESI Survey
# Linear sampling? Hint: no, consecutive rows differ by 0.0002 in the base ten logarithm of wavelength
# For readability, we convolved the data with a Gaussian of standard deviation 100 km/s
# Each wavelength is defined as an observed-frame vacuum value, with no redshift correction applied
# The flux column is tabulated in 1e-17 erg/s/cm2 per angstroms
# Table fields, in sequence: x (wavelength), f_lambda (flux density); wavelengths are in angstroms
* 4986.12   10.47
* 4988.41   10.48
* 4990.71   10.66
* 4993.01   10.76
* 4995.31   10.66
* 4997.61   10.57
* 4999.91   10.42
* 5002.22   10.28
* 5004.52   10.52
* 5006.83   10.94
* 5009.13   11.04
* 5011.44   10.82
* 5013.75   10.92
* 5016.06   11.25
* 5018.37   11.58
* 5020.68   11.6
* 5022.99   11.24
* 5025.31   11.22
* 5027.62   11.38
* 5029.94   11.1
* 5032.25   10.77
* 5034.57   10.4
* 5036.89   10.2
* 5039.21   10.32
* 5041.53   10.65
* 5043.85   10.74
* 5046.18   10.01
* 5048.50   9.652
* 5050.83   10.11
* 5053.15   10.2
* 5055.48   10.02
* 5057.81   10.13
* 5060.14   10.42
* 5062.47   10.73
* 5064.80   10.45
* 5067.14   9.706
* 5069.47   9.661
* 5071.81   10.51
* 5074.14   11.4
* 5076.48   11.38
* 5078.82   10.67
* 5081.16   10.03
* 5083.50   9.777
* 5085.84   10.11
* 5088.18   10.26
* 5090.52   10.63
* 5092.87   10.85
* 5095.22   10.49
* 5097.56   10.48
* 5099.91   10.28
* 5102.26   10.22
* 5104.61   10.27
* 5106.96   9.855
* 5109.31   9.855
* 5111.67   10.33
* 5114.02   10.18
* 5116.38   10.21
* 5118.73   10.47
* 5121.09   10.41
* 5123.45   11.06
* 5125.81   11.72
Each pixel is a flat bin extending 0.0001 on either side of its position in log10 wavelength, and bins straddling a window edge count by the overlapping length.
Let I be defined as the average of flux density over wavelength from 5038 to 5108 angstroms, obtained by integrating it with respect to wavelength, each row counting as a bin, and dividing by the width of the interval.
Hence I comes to 10.3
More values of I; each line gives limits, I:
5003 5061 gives 10.7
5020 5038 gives 11.0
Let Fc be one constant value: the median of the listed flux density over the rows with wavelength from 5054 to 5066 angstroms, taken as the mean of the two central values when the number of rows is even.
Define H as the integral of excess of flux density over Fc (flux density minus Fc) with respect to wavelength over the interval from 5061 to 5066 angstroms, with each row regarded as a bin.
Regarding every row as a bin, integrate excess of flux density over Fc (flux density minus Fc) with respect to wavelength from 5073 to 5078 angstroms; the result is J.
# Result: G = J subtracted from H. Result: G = -3.8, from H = 0.8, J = 4.6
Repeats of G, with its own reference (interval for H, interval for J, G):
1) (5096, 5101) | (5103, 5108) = 1.5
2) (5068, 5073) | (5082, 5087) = 0.6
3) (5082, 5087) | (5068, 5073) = -0.6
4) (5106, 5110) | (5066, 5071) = 1.1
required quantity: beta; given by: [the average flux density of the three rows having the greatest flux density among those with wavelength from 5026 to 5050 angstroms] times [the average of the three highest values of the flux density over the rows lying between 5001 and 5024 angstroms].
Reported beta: 127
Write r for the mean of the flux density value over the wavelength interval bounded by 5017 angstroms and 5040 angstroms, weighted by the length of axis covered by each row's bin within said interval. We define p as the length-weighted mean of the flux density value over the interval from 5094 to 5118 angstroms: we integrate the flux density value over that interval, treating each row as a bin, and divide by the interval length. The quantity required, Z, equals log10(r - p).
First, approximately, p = 10.2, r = 11.00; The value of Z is -0.11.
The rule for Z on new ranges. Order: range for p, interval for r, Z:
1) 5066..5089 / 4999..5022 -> -0.23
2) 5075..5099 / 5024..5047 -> -0.67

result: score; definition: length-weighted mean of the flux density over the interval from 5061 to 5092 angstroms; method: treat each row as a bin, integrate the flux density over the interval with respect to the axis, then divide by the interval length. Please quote 10.4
